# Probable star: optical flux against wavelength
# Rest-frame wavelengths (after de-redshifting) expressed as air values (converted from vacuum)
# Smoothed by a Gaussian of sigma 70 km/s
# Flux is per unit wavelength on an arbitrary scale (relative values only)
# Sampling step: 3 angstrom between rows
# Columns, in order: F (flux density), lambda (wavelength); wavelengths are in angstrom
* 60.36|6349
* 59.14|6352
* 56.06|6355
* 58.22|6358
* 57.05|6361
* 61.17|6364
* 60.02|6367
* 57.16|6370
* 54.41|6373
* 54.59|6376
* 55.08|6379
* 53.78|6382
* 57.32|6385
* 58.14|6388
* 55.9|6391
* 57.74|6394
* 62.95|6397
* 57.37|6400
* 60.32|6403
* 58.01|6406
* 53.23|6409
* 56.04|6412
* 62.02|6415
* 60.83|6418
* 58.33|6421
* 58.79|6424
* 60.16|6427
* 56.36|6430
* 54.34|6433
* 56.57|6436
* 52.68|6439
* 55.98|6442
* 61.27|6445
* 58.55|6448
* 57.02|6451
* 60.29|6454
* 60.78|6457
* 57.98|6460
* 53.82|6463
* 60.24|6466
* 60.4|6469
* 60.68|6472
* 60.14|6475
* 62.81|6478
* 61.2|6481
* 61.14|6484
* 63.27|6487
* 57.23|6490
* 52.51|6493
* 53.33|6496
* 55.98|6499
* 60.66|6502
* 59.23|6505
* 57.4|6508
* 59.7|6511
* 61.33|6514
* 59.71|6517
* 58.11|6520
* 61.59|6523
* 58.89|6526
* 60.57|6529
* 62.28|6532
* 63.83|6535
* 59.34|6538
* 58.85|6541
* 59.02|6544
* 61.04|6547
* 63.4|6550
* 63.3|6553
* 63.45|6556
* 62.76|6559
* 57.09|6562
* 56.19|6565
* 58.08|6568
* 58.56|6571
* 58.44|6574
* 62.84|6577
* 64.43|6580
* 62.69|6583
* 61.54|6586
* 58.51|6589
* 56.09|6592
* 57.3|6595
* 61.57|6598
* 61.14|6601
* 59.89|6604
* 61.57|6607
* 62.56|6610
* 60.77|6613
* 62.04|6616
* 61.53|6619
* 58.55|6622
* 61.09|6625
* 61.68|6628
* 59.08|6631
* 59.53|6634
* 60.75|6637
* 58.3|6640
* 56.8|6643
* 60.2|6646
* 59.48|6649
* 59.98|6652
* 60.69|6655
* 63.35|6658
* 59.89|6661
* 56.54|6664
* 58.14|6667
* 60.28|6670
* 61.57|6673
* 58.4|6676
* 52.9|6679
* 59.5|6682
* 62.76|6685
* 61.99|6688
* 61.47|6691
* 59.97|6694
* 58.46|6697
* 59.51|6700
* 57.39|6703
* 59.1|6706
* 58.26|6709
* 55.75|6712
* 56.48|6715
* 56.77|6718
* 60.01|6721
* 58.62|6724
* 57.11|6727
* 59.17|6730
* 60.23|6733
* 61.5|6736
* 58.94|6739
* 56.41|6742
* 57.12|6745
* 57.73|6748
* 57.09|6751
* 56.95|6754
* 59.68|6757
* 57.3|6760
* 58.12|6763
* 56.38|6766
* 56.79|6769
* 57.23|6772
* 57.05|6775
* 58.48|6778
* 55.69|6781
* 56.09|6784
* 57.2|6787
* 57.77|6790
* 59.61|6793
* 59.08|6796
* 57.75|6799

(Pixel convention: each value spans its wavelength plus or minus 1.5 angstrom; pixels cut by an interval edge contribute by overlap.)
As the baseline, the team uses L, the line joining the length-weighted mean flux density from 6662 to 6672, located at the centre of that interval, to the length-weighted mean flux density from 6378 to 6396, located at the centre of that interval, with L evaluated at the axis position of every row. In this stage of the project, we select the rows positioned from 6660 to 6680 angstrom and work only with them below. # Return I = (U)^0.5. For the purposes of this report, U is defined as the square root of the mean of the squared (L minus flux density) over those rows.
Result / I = 1.6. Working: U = 2.7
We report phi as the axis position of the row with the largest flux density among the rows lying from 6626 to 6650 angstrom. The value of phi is 6628 angstrom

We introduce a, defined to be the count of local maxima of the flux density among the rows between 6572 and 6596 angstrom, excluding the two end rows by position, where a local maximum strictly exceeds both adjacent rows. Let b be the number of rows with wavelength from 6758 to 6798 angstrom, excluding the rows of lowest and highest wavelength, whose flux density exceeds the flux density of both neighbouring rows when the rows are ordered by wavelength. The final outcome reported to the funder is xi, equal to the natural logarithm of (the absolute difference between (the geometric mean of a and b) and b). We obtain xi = 0.7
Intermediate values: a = 1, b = 4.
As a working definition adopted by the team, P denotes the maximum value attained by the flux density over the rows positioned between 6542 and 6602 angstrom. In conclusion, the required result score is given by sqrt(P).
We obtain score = 8.03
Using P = 64.43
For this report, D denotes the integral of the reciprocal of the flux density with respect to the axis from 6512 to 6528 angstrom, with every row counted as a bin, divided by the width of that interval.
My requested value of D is 0.0167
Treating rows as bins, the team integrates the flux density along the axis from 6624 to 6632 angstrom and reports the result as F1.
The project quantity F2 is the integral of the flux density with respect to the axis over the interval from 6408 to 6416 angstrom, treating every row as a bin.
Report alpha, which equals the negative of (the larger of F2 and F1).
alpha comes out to -485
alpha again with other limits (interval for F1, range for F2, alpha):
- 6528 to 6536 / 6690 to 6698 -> -498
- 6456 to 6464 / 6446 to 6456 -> -589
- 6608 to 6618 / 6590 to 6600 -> -618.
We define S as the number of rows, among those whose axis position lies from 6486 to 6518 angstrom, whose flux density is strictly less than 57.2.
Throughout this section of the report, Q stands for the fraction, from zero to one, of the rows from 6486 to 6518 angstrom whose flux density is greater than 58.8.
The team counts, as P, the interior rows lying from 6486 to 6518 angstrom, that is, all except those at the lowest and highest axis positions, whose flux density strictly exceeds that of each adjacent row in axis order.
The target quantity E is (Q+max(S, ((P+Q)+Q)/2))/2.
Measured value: 1.8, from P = 2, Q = 0.55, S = 3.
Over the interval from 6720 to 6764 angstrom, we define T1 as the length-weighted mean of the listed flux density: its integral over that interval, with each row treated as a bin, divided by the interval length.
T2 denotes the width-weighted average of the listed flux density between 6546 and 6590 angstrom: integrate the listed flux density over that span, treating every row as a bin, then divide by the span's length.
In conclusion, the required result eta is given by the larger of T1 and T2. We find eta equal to 60.8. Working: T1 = 58.4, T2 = 60.8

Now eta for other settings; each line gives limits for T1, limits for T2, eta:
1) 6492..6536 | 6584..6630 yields 60.4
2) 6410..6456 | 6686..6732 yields 58.7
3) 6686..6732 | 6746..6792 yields 58.7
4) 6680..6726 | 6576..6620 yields 60.9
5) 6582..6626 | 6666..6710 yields 60.4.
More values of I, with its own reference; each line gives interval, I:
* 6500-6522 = 1.5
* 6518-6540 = 1.9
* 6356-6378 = 1.6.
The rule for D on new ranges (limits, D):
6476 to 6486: 0.0162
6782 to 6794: 0.0174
